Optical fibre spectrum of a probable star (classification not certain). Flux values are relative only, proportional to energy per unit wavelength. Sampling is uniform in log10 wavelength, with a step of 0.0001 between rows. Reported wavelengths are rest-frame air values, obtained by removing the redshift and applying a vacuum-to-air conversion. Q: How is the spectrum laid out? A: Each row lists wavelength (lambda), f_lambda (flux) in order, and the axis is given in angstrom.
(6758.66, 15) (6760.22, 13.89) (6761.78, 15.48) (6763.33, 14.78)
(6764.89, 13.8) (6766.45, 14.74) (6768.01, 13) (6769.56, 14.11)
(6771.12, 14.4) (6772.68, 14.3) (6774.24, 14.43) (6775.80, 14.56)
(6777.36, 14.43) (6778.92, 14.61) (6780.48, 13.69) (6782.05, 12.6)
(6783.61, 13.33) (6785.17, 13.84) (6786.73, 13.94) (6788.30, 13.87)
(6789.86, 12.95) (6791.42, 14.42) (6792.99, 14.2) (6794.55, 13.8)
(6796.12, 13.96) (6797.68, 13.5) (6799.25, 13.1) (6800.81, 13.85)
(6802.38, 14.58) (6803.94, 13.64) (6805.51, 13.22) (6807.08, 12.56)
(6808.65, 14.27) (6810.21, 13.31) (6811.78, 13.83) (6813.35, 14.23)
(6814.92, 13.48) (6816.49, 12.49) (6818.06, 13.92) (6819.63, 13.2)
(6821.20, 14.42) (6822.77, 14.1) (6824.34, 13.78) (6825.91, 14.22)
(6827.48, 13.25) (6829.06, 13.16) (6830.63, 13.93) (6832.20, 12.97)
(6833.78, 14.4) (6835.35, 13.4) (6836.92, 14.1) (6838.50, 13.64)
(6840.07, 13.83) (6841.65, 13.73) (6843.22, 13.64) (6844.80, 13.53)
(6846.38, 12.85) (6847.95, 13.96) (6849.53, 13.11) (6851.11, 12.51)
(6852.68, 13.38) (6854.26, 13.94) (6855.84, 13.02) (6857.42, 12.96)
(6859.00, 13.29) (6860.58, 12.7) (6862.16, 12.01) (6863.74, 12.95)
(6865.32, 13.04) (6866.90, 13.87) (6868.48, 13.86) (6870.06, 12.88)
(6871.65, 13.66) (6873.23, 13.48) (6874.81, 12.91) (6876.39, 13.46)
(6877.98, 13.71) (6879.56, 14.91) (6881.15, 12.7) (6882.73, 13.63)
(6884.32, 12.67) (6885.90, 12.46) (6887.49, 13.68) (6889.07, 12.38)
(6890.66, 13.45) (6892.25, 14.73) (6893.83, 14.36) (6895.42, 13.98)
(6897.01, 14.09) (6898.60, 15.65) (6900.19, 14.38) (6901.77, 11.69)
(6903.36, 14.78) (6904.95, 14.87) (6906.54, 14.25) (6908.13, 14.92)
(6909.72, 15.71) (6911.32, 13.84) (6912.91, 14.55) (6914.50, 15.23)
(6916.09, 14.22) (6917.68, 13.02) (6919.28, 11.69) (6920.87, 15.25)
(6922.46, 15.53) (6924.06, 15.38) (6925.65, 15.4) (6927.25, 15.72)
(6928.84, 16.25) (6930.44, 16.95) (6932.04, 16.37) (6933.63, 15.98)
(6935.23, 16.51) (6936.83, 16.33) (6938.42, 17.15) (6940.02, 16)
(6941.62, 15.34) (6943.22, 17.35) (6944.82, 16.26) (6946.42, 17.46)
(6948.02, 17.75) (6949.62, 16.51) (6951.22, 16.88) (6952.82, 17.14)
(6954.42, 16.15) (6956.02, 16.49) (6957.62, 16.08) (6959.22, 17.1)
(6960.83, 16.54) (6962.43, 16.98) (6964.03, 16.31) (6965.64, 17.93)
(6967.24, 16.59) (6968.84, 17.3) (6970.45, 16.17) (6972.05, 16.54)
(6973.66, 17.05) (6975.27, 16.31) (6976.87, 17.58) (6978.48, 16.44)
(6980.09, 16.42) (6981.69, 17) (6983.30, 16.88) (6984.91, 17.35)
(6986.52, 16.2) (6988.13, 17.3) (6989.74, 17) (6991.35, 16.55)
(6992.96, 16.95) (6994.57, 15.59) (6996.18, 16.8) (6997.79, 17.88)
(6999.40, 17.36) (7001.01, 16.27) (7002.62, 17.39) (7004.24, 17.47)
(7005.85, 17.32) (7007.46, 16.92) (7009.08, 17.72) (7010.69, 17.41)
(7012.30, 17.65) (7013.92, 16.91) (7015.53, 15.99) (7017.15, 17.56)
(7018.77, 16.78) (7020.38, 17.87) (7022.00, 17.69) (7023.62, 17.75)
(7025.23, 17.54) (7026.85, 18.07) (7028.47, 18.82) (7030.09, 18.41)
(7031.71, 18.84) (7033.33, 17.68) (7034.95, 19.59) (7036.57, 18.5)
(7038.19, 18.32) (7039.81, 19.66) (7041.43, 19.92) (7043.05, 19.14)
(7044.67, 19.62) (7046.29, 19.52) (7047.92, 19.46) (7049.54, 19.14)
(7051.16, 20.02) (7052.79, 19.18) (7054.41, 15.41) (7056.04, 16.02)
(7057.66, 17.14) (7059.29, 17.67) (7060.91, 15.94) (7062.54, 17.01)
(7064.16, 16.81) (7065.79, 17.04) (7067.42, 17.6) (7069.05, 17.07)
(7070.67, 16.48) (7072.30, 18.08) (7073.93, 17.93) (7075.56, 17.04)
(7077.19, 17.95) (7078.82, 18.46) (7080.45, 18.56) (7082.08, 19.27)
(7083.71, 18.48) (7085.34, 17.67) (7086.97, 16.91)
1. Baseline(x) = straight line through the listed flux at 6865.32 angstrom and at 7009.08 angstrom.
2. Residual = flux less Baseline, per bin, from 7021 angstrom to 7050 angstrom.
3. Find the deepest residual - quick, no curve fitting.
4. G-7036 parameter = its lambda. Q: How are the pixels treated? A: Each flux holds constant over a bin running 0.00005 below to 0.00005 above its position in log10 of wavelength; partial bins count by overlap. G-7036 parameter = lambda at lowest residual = 7033.33 angstrom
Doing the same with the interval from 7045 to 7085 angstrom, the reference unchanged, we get 7054.41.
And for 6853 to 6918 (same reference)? 6901.77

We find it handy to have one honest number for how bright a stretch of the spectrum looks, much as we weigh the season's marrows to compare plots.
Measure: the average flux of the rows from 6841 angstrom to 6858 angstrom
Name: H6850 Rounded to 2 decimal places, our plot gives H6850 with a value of 13.33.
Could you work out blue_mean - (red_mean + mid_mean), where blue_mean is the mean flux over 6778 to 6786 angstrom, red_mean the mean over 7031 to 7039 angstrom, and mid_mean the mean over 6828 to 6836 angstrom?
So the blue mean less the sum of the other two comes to -18.5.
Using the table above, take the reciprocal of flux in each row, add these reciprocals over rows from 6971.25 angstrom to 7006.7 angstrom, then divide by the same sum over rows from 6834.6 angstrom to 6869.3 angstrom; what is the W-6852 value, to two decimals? 0.79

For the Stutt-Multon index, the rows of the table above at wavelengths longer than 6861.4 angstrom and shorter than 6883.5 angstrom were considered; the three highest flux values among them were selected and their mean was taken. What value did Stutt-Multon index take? 14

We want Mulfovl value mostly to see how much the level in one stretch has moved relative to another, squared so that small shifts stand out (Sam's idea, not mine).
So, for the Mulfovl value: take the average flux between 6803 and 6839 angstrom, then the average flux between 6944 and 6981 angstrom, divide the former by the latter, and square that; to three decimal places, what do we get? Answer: 0.660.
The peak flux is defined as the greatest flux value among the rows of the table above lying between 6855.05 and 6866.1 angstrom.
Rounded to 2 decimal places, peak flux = 13.29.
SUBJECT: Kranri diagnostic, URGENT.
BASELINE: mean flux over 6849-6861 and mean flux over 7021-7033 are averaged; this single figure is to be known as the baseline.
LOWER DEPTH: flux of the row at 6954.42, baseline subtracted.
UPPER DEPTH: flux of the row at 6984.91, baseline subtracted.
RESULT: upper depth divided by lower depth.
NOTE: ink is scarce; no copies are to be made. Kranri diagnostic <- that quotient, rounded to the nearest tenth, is 3.3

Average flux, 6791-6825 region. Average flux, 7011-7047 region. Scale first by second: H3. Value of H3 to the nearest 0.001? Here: 0.751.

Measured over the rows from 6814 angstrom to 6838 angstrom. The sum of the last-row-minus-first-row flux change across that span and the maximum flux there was 15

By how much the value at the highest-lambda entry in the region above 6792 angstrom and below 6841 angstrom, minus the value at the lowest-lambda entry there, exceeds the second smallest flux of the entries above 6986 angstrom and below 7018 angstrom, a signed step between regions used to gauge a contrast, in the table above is -16.4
